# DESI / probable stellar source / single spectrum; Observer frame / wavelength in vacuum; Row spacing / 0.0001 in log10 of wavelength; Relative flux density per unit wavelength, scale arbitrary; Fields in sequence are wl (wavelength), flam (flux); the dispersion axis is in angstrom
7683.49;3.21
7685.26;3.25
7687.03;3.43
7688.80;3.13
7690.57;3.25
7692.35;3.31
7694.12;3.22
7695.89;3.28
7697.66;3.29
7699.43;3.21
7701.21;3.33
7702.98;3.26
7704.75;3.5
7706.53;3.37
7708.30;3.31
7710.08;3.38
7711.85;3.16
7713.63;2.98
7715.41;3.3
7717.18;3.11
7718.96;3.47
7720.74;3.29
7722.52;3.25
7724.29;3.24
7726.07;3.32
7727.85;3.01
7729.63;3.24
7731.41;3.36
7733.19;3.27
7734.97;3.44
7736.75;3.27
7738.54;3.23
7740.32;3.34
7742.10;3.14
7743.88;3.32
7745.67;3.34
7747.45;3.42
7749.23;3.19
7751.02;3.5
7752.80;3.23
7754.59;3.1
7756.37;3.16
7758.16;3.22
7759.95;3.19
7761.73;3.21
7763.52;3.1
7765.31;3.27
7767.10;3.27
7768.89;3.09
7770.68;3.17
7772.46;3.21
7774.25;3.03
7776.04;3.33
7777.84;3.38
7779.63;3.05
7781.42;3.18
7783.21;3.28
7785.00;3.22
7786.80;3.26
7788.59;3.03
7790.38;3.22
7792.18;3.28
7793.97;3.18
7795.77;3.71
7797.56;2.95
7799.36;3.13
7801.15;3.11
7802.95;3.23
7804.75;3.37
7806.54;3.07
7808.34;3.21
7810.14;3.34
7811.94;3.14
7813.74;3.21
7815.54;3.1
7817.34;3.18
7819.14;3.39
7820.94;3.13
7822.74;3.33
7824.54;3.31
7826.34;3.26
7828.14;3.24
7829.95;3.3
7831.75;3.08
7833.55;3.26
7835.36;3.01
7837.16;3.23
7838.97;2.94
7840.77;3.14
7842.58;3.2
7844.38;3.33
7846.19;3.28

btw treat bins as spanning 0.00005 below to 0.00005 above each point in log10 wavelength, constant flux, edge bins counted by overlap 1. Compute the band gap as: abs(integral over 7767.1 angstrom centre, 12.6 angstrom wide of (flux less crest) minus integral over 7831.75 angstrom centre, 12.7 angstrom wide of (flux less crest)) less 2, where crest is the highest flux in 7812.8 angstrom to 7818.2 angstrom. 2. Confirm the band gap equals -1.9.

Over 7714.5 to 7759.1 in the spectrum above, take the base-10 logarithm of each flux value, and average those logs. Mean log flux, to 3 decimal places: 0.514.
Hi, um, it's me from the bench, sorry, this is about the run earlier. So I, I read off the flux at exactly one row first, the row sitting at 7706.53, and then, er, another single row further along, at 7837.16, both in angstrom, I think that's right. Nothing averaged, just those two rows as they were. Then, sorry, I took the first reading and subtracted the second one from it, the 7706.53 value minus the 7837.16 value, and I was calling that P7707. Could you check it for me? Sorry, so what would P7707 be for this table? 0.14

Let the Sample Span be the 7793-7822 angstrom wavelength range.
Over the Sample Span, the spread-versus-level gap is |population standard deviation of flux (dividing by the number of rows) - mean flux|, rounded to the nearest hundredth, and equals 3.05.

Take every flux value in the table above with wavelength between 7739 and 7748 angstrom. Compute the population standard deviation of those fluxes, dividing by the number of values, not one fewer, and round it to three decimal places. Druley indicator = 0.093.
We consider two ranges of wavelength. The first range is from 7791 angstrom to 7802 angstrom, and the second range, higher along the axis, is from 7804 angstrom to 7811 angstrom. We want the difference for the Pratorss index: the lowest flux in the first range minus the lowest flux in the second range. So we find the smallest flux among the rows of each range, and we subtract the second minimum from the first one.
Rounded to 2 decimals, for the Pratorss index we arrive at -0.12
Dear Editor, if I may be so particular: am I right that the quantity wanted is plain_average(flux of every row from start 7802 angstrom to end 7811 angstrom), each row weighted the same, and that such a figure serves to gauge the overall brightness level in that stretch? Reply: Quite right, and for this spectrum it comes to 3.24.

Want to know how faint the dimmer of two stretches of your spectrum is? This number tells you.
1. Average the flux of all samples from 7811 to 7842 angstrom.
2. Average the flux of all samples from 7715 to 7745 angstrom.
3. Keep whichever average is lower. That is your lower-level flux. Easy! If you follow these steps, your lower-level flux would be 3.19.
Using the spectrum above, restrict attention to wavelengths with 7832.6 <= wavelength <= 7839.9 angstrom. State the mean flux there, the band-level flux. 3.11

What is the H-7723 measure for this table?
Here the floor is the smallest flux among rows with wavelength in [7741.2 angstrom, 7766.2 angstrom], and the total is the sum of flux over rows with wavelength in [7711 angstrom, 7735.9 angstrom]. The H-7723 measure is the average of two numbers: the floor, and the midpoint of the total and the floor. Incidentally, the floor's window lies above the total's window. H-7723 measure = 13.7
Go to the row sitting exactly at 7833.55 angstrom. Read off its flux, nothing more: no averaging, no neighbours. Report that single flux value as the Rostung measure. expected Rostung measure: 3.26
